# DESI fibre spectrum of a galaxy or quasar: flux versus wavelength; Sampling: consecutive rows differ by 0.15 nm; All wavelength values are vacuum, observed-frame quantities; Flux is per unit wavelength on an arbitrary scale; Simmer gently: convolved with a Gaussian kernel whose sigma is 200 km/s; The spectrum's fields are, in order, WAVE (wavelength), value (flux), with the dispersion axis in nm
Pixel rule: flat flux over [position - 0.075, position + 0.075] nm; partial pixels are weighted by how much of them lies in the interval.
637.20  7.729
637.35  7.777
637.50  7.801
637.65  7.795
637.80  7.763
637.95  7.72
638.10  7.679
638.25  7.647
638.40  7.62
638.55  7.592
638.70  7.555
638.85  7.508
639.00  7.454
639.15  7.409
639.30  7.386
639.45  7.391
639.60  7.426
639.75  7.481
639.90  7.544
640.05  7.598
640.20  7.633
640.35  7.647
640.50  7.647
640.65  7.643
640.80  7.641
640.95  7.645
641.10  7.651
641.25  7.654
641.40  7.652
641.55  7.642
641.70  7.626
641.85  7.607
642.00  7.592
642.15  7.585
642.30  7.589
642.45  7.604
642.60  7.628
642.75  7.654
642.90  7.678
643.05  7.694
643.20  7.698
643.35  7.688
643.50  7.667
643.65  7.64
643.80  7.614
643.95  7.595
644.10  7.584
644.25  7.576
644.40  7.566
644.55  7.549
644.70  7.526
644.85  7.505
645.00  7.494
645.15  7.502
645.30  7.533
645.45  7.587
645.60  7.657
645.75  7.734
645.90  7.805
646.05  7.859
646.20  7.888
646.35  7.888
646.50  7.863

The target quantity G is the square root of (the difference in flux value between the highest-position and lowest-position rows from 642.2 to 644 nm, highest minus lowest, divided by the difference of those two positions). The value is 0.06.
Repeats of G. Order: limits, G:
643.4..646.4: 0.28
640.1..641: 0.13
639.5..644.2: 0.19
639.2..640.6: 0.47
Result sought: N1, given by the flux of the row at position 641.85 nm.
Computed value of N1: 7.607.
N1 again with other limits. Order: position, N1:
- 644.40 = 7.566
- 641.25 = 7.654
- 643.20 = 7.698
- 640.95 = 7.645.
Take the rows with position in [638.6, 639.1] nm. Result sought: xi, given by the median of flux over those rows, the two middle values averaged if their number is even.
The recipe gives 7.51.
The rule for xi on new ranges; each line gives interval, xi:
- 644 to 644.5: 7.58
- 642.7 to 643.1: 7.68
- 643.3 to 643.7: 7.67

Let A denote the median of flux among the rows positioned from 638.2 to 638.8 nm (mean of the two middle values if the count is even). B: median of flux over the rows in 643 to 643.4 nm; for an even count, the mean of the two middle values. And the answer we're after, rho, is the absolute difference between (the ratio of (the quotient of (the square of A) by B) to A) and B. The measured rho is 6.705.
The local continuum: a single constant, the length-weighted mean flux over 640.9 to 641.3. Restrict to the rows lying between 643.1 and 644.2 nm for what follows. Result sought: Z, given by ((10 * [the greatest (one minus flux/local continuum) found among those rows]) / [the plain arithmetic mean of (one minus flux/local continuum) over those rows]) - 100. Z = -28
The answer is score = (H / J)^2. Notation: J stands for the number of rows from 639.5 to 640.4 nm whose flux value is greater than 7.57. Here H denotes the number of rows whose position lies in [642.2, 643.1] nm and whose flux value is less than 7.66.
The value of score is 1.8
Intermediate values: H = 4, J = 3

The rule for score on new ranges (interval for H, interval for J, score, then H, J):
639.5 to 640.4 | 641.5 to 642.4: 1.0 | 6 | 6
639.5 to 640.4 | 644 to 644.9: 9.0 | 6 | 2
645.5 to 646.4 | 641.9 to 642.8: 0.0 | 1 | 6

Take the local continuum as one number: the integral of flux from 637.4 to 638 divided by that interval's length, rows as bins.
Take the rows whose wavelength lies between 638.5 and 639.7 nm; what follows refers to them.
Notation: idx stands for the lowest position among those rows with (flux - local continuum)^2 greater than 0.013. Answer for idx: 638.55 nm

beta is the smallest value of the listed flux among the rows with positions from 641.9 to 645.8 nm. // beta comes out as 7.494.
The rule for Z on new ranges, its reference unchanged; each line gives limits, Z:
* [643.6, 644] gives -84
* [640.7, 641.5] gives -38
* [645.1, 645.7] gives -82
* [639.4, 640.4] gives -78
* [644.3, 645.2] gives -88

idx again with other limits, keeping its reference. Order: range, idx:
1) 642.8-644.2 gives 643.65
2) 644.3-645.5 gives 644.40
